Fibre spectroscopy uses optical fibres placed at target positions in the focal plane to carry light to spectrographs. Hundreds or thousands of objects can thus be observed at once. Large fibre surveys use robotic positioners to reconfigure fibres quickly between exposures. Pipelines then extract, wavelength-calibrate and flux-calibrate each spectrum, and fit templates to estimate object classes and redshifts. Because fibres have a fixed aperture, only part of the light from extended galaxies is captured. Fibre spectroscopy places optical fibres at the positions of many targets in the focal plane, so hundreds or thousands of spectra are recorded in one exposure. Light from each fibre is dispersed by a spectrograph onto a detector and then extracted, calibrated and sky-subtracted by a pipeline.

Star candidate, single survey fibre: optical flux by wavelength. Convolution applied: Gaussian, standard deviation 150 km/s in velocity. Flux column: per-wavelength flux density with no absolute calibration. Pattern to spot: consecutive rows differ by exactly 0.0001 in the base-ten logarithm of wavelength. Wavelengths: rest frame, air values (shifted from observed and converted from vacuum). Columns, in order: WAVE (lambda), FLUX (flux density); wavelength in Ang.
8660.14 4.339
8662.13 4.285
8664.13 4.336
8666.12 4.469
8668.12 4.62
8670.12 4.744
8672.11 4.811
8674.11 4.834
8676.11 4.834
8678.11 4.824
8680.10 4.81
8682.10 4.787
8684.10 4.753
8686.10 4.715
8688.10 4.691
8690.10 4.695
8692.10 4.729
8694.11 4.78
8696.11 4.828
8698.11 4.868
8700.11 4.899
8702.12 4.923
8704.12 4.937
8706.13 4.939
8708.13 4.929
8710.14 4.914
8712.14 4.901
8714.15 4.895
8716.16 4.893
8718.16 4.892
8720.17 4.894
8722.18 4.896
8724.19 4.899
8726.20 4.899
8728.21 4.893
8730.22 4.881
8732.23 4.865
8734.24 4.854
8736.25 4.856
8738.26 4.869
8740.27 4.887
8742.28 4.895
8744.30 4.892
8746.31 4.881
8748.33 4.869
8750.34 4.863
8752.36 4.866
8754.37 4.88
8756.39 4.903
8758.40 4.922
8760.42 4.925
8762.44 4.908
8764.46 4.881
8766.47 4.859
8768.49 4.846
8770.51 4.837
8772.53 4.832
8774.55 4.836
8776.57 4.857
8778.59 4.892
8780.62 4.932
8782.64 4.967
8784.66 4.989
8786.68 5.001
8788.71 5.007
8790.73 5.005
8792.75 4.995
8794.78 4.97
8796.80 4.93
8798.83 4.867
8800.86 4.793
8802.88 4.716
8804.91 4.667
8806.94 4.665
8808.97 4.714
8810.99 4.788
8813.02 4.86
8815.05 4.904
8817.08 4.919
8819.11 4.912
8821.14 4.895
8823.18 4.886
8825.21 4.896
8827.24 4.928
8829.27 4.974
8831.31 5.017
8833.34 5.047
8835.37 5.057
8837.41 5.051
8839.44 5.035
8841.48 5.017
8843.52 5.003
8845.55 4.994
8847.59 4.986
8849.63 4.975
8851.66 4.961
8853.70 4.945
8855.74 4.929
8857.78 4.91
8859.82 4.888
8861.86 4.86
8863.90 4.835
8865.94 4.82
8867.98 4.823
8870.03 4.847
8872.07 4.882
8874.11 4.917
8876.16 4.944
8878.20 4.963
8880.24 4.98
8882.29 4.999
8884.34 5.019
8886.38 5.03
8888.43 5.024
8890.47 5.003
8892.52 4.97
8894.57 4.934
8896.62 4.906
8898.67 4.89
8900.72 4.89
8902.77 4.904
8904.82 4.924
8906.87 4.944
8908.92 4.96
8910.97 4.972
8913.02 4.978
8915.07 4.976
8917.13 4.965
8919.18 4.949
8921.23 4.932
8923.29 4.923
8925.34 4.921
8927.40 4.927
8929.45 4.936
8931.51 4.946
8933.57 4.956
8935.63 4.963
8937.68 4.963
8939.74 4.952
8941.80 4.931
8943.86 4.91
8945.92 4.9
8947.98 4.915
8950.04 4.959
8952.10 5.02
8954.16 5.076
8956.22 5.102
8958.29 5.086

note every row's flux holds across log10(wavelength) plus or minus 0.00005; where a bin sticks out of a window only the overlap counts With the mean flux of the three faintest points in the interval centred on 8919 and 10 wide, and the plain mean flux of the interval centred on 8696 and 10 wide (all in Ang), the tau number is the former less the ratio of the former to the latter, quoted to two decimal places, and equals 3.91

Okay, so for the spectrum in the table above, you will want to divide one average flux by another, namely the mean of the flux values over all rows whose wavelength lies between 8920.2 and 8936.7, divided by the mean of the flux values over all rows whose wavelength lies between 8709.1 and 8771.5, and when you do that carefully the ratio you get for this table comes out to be 1.011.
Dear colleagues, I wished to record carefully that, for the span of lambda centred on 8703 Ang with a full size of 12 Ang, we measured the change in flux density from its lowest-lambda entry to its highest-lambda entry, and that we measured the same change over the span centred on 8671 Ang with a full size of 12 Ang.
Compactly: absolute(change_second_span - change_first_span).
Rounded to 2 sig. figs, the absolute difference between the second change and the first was 0.30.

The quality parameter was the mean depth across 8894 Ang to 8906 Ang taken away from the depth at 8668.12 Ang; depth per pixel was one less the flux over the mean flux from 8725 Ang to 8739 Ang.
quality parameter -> 0.06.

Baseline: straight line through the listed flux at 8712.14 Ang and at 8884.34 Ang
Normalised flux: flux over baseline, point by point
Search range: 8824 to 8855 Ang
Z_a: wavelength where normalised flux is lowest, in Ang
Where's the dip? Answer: 8825.21 Ang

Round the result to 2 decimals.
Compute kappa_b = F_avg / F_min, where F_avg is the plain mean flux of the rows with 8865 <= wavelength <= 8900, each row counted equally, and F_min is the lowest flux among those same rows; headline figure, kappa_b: 1.02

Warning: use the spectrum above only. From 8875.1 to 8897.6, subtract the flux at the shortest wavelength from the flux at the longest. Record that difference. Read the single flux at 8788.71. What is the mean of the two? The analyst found 2.48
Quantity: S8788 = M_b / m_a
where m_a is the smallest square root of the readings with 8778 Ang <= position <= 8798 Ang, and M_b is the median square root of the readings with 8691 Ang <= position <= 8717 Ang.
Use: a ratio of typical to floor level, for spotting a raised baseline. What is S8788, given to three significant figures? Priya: 1.00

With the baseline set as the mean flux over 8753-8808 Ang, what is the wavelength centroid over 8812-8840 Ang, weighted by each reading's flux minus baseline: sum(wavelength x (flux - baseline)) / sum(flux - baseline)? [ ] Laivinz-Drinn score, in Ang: 8833.3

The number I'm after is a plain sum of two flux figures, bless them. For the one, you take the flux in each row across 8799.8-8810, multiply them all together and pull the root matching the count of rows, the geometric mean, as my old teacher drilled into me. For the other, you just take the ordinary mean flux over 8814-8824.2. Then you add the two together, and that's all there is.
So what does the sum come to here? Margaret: 9.61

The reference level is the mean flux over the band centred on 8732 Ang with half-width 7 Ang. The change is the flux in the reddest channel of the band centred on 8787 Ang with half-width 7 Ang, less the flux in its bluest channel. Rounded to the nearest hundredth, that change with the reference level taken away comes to -4.81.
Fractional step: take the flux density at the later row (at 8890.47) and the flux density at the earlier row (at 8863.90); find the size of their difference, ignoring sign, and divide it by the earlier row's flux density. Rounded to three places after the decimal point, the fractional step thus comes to 0.035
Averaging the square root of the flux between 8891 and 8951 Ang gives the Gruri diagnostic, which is 2.22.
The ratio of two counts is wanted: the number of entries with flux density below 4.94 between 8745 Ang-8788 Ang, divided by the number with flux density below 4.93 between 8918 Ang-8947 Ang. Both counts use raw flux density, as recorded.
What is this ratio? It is 3.6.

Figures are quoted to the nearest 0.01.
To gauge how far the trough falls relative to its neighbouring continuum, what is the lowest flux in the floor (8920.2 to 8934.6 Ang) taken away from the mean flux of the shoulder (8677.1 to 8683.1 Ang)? -0.11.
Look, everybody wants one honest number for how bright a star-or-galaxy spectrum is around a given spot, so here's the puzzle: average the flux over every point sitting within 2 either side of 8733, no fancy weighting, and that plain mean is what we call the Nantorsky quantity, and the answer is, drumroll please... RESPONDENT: 4.86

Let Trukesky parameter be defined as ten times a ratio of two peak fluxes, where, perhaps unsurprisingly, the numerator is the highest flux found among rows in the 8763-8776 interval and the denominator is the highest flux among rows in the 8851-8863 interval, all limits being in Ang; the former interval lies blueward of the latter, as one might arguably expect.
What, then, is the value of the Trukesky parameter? 9.84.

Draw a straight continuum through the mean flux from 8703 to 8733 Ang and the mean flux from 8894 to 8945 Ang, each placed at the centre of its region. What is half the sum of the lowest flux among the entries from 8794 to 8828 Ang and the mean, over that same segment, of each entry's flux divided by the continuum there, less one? 2.32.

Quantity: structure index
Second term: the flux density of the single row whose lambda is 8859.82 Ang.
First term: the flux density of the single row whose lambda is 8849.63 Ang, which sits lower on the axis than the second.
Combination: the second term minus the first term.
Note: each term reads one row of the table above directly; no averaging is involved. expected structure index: -0.09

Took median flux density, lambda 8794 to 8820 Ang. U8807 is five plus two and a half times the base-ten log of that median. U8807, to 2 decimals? 6.72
